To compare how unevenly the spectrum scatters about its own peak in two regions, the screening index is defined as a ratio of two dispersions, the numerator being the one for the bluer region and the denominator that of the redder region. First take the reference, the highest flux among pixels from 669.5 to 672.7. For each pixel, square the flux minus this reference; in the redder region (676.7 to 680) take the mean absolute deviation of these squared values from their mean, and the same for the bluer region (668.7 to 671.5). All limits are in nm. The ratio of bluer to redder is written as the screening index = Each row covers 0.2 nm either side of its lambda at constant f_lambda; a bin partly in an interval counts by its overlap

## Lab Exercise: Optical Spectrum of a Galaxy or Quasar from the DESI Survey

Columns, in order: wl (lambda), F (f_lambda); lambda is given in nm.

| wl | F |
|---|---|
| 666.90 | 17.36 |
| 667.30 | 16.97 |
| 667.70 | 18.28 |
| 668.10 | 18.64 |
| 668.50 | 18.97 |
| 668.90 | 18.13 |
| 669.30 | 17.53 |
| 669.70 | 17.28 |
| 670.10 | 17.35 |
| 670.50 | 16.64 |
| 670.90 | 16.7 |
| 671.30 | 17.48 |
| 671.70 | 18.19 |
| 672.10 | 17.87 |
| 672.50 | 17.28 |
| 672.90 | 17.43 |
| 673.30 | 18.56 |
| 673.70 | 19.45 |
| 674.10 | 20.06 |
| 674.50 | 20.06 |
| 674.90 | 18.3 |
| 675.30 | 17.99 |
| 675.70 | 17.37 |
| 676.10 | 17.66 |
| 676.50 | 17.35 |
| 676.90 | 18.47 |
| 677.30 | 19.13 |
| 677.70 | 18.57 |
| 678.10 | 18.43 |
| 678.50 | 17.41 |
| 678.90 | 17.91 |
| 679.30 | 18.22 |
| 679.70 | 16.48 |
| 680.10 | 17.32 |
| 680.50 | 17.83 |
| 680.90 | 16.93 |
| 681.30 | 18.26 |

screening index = 1.13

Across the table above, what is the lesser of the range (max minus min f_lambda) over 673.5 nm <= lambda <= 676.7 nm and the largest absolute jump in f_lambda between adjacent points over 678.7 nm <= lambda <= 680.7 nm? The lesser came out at 1.74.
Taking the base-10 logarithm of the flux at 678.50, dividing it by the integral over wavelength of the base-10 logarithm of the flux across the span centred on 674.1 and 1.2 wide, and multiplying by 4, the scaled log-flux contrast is 3.19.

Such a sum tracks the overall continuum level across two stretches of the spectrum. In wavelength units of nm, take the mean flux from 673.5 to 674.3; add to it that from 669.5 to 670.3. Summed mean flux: 37.1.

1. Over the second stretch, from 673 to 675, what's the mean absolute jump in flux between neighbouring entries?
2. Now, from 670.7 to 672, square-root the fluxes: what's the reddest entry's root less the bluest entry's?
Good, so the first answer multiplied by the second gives 0.15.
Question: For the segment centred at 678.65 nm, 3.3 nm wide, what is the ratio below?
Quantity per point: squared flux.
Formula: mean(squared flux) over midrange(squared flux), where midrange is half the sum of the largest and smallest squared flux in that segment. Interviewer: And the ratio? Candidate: 1.01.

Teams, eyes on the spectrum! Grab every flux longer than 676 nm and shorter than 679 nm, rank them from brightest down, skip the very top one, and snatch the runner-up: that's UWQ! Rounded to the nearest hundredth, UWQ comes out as 18.57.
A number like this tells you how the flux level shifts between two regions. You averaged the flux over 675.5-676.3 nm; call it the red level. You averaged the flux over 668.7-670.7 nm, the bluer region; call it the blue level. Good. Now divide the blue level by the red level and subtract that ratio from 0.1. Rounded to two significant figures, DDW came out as -0.89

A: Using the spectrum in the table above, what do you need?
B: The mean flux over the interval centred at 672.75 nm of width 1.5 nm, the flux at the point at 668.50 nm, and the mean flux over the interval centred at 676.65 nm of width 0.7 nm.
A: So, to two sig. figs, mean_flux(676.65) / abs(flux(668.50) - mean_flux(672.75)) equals 15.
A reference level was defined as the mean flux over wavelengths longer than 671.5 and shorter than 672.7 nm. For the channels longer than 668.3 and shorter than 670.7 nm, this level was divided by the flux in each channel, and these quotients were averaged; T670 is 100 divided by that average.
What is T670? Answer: 99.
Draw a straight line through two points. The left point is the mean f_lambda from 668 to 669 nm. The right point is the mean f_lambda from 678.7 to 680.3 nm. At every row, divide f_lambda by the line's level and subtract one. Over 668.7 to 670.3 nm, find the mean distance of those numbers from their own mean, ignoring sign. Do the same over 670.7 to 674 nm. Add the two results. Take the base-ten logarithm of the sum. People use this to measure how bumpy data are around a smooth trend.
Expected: -1.29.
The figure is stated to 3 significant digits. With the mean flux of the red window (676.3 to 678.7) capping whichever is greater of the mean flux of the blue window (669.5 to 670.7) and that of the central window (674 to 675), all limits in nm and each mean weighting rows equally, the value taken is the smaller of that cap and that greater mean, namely 18.2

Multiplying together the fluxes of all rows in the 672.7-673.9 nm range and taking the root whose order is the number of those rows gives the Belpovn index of 18.5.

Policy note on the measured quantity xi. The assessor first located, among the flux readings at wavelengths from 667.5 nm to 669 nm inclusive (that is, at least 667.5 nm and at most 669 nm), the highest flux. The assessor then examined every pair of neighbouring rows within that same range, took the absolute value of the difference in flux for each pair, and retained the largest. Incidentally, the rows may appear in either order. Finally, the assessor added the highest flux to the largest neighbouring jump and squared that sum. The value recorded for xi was 392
